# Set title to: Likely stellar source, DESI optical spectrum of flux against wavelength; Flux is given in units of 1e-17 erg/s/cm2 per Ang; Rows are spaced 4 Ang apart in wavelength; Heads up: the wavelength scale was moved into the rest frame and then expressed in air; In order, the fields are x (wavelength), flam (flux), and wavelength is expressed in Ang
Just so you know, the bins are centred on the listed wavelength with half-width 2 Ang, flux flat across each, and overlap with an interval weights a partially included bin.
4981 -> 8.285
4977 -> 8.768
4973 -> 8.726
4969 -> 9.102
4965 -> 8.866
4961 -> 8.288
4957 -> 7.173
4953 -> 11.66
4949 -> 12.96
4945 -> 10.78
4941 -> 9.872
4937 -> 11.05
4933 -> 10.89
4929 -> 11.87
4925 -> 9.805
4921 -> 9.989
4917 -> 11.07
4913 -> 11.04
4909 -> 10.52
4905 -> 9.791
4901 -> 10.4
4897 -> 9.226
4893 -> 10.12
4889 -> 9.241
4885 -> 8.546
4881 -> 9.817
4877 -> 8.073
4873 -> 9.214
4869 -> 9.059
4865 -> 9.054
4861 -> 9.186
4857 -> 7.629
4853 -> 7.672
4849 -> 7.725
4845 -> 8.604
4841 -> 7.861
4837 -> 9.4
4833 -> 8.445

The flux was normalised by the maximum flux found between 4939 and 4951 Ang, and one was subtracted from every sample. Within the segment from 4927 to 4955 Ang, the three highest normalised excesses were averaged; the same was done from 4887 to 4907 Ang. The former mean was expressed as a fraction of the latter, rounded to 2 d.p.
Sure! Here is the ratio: 0.28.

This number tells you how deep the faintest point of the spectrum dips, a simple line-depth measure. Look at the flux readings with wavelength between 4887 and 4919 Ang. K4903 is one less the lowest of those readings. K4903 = -8.2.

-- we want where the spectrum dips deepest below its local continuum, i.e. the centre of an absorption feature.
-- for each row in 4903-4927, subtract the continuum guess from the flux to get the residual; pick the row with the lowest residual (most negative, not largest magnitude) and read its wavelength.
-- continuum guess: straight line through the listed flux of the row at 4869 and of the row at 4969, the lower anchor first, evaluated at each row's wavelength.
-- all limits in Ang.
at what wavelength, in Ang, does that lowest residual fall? 4905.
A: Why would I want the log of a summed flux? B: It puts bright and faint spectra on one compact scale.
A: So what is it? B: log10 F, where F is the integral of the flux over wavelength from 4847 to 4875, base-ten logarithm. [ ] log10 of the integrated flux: 2.38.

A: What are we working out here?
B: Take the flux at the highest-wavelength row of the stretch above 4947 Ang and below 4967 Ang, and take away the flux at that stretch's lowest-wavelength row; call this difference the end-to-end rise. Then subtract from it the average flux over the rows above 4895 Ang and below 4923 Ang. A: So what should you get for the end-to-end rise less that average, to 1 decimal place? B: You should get -14.4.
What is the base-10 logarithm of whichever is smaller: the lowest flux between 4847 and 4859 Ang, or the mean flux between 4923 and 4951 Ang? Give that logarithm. 0.882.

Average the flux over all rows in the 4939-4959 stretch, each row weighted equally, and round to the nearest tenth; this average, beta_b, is 10.5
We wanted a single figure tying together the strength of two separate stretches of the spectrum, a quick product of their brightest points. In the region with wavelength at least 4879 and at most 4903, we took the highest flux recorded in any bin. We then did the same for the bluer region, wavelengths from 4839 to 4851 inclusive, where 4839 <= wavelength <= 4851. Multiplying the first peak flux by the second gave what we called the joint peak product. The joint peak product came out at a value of 89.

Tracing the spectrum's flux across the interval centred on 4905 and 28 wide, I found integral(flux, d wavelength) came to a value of 289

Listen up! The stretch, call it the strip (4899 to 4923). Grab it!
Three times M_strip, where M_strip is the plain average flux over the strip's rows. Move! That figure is 31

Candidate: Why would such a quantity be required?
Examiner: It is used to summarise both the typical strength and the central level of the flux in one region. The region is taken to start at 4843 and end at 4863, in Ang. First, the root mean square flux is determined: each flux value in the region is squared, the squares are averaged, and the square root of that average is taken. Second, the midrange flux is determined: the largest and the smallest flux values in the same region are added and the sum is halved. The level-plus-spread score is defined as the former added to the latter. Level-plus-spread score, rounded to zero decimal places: 17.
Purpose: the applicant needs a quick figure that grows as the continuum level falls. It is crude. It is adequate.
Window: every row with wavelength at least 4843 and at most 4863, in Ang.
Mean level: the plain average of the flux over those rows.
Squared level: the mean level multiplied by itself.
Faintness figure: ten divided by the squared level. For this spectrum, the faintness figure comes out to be 0.150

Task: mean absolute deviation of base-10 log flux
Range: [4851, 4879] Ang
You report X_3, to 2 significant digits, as 0.034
